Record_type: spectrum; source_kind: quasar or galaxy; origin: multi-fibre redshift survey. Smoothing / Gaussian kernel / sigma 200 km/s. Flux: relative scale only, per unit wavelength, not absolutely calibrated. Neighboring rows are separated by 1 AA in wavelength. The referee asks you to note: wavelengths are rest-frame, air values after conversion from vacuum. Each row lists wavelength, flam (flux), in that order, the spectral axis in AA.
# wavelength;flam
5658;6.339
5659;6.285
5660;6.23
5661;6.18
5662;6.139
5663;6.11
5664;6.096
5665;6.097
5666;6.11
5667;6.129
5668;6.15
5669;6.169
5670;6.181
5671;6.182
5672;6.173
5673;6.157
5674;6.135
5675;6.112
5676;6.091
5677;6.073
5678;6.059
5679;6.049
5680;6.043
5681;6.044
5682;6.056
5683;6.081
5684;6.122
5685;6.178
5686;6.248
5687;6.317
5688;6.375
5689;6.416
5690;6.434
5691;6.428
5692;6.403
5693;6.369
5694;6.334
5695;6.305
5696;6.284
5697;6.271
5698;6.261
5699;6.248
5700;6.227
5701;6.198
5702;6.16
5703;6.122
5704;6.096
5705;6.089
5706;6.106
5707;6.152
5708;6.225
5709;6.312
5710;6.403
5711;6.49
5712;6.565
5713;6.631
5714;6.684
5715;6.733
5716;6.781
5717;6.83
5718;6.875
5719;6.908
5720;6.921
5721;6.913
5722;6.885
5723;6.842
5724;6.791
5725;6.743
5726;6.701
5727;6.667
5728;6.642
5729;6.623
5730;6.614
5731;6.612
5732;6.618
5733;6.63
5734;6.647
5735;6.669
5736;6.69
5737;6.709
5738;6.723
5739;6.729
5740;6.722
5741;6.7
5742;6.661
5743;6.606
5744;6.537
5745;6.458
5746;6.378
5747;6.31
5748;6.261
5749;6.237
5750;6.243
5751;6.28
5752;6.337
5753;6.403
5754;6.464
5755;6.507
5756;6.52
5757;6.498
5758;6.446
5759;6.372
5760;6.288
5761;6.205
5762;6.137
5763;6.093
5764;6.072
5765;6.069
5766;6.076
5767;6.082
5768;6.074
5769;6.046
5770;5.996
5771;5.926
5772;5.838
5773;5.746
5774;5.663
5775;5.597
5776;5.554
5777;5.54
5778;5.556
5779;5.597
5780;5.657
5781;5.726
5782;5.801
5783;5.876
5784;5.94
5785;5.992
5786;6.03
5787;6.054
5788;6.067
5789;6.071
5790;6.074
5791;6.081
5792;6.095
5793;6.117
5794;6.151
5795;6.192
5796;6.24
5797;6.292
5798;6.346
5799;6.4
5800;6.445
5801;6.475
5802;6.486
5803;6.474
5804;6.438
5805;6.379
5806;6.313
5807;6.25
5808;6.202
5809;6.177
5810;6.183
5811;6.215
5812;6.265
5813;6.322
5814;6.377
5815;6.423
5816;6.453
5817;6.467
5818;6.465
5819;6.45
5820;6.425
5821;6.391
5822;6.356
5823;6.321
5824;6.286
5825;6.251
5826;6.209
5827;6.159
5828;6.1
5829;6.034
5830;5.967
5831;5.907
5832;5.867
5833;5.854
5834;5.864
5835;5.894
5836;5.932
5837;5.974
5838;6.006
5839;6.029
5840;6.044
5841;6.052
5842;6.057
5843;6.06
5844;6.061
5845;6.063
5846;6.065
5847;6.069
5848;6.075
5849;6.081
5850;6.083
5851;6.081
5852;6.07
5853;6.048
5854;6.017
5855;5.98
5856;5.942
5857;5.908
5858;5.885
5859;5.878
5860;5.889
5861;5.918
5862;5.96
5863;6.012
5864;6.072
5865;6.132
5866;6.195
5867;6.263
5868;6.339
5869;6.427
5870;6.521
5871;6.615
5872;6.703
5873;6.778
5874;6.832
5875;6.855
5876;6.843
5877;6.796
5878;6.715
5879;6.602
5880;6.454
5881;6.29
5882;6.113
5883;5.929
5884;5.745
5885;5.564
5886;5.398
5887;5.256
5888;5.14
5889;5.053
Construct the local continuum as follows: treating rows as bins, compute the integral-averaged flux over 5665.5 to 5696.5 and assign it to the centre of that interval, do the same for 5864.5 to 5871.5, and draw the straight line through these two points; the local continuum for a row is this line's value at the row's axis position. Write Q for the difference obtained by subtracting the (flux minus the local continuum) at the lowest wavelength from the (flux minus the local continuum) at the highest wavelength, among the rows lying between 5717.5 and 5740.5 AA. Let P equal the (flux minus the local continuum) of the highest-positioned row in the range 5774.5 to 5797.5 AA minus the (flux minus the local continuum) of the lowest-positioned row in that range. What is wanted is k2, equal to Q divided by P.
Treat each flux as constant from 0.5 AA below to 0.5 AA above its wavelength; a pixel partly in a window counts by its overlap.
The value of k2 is -0.3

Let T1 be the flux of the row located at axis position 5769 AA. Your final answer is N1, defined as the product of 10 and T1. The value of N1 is 60.5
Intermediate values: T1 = 6.046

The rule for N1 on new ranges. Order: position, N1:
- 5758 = 64.5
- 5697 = 62.7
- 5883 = 59.3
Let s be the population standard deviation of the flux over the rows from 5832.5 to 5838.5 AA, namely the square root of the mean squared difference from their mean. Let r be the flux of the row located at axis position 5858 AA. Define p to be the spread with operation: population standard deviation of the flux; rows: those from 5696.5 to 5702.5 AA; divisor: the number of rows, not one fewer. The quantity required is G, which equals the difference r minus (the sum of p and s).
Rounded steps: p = 0.038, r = 5.885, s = 0.06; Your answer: 5.79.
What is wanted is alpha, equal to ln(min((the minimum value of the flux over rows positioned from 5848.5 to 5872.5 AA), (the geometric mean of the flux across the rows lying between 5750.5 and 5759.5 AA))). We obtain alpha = 1.77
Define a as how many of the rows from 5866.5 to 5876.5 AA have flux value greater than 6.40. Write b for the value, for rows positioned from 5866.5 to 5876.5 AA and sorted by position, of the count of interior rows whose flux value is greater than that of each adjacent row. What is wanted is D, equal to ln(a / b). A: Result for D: 2.08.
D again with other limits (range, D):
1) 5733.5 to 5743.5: 2.30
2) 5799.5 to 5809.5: 1.61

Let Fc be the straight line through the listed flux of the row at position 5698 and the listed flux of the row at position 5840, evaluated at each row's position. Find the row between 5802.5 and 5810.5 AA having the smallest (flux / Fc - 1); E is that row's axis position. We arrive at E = 5809 AA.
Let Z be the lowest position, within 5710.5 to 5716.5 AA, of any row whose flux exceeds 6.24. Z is 5711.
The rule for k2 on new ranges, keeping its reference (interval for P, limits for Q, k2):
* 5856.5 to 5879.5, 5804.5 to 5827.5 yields -0.4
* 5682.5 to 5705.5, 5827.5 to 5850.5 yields 3.4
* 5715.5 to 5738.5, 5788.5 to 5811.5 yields -1.6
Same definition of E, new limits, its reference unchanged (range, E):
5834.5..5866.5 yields 5835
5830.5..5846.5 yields 5833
